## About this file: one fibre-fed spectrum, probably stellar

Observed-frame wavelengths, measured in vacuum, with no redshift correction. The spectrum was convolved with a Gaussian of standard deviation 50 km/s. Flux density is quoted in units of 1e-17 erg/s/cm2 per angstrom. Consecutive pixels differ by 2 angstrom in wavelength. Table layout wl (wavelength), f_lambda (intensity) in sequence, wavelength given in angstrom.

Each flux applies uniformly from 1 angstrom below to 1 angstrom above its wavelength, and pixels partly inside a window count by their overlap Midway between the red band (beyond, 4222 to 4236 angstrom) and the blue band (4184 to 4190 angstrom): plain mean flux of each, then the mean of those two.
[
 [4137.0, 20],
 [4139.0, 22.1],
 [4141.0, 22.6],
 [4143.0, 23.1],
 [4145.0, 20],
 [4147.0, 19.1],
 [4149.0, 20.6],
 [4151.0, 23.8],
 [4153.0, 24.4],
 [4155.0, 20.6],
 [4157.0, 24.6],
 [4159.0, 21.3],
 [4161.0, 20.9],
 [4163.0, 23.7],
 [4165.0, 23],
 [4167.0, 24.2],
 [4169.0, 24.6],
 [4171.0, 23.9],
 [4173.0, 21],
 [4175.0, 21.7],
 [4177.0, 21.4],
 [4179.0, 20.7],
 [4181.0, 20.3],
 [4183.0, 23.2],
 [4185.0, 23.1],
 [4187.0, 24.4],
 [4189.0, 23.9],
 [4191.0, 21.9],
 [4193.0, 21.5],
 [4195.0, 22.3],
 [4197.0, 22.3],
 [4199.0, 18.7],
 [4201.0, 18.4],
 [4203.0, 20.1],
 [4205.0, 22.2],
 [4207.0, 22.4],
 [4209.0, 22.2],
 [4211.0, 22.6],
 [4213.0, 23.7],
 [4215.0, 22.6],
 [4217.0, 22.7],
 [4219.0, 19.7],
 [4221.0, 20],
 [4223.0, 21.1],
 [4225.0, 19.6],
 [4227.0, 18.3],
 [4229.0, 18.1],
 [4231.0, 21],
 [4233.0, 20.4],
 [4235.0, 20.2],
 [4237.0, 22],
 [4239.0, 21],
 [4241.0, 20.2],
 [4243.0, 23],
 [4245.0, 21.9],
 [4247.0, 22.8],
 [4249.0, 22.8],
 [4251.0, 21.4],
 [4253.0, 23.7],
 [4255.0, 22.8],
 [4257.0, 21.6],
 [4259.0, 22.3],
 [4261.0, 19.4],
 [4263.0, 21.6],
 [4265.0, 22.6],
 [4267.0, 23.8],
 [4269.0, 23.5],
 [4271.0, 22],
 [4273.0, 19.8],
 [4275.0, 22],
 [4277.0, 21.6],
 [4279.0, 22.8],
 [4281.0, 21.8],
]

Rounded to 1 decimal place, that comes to 21.8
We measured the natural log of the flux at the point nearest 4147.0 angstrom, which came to 2.95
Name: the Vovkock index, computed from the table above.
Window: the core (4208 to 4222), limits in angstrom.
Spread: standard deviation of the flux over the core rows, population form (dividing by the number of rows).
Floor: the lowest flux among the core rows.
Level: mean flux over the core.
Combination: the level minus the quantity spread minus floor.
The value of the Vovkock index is 40.2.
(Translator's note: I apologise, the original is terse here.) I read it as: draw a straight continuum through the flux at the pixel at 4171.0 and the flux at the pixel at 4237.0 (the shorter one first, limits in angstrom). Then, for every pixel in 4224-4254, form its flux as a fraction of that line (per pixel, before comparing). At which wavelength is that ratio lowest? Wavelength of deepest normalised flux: 4229.0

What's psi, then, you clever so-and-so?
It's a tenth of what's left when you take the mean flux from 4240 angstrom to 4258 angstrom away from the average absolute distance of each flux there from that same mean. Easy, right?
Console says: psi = -2.14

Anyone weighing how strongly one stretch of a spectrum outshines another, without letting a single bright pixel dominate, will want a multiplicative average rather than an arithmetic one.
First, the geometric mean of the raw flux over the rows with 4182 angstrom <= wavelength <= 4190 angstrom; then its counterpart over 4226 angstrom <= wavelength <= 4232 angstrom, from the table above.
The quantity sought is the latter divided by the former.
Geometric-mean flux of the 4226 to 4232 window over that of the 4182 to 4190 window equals 0.81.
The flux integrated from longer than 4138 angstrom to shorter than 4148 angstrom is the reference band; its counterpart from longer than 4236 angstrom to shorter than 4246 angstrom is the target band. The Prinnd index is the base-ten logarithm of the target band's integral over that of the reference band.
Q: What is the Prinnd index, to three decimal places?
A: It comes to 0.005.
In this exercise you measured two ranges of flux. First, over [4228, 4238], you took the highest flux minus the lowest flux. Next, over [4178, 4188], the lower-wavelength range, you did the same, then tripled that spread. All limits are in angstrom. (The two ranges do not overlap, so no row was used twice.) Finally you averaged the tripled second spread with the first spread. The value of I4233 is 8.1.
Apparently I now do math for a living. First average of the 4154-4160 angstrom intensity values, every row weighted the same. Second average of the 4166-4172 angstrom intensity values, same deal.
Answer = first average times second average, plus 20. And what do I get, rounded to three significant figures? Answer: 557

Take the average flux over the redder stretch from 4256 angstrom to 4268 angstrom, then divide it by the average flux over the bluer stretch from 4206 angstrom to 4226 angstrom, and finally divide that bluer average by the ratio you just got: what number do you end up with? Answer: 21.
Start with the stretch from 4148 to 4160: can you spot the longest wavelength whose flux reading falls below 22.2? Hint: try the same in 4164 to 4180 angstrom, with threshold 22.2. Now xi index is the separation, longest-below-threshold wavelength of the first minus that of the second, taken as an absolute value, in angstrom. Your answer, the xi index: 20 angstrom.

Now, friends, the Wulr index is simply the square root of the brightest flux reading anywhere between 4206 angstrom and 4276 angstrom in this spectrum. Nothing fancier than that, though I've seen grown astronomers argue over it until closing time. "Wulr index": 4.88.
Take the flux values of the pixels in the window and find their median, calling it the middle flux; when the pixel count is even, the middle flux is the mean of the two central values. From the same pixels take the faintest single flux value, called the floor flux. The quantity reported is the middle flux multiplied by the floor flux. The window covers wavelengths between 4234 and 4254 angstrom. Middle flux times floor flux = 443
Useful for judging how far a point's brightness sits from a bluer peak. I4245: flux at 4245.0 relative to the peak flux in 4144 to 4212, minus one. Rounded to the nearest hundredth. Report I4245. -0.11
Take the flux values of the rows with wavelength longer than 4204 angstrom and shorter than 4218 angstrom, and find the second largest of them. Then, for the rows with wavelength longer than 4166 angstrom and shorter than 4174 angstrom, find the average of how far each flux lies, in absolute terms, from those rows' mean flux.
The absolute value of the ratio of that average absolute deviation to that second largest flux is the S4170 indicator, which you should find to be 0.053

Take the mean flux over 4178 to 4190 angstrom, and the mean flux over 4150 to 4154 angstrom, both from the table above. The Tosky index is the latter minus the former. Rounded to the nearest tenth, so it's 1.5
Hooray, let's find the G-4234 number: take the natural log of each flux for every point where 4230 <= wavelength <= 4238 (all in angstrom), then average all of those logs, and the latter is 3.04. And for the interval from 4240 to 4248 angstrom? 3.09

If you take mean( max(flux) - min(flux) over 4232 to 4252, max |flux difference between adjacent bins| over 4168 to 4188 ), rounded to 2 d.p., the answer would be 2.85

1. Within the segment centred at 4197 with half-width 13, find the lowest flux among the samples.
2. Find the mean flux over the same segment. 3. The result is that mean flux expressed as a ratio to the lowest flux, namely 1.18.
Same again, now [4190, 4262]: 1.18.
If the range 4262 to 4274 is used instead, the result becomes 1.12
